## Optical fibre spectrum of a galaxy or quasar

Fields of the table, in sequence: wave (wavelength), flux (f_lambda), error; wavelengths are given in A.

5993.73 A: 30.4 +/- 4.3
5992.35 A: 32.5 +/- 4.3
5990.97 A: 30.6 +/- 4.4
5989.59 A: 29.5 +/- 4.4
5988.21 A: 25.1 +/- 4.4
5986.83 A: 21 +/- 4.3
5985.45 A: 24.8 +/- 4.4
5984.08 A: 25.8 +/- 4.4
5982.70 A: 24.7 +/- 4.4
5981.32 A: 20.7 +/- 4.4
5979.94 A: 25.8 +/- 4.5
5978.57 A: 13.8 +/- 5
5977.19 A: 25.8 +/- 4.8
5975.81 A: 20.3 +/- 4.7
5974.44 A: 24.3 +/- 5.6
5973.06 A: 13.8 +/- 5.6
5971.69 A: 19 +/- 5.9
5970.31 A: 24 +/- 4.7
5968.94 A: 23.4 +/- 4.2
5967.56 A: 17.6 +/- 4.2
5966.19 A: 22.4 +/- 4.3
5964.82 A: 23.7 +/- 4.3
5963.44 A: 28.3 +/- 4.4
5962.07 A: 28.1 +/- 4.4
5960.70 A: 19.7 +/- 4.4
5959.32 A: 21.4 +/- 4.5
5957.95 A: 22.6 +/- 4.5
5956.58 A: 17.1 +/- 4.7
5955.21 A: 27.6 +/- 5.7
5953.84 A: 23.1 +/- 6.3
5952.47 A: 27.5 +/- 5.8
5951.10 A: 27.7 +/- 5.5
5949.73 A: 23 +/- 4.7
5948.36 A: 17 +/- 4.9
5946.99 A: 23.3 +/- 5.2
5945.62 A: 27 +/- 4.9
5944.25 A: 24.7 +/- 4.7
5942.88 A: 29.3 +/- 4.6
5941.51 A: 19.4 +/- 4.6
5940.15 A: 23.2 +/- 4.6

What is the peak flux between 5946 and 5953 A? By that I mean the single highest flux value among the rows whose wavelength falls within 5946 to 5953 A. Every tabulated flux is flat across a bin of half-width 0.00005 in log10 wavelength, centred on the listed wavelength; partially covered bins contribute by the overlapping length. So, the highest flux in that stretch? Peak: 27.7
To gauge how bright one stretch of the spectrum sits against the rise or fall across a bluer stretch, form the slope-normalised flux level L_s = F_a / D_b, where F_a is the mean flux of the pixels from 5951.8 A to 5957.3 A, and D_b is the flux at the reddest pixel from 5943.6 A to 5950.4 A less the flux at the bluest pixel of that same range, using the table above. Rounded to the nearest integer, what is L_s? -14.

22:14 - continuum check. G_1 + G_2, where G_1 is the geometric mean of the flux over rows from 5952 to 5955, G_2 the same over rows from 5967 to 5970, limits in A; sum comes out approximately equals 45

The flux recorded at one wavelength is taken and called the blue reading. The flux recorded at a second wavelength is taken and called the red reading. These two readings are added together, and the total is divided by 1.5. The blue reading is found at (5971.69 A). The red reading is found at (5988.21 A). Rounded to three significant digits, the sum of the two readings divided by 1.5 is 29.4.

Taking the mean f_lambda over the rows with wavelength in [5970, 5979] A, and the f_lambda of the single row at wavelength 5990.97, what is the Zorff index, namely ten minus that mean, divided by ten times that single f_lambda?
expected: -0.033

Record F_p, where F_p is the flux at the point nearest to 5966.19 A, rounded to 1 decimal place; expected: 22.4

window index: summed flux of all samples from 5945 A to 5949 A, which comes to 67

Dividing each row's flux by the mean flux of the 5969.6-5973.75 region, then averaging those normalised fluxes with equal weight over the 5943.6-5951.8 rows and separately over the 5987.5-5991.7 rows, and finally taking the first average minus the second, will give -0.24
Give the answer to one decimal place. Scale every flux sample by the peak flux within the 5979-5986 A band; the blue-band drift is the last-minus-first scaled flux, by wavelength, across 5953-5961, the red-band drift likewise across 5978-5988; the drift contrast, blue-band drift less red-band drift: -0.4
